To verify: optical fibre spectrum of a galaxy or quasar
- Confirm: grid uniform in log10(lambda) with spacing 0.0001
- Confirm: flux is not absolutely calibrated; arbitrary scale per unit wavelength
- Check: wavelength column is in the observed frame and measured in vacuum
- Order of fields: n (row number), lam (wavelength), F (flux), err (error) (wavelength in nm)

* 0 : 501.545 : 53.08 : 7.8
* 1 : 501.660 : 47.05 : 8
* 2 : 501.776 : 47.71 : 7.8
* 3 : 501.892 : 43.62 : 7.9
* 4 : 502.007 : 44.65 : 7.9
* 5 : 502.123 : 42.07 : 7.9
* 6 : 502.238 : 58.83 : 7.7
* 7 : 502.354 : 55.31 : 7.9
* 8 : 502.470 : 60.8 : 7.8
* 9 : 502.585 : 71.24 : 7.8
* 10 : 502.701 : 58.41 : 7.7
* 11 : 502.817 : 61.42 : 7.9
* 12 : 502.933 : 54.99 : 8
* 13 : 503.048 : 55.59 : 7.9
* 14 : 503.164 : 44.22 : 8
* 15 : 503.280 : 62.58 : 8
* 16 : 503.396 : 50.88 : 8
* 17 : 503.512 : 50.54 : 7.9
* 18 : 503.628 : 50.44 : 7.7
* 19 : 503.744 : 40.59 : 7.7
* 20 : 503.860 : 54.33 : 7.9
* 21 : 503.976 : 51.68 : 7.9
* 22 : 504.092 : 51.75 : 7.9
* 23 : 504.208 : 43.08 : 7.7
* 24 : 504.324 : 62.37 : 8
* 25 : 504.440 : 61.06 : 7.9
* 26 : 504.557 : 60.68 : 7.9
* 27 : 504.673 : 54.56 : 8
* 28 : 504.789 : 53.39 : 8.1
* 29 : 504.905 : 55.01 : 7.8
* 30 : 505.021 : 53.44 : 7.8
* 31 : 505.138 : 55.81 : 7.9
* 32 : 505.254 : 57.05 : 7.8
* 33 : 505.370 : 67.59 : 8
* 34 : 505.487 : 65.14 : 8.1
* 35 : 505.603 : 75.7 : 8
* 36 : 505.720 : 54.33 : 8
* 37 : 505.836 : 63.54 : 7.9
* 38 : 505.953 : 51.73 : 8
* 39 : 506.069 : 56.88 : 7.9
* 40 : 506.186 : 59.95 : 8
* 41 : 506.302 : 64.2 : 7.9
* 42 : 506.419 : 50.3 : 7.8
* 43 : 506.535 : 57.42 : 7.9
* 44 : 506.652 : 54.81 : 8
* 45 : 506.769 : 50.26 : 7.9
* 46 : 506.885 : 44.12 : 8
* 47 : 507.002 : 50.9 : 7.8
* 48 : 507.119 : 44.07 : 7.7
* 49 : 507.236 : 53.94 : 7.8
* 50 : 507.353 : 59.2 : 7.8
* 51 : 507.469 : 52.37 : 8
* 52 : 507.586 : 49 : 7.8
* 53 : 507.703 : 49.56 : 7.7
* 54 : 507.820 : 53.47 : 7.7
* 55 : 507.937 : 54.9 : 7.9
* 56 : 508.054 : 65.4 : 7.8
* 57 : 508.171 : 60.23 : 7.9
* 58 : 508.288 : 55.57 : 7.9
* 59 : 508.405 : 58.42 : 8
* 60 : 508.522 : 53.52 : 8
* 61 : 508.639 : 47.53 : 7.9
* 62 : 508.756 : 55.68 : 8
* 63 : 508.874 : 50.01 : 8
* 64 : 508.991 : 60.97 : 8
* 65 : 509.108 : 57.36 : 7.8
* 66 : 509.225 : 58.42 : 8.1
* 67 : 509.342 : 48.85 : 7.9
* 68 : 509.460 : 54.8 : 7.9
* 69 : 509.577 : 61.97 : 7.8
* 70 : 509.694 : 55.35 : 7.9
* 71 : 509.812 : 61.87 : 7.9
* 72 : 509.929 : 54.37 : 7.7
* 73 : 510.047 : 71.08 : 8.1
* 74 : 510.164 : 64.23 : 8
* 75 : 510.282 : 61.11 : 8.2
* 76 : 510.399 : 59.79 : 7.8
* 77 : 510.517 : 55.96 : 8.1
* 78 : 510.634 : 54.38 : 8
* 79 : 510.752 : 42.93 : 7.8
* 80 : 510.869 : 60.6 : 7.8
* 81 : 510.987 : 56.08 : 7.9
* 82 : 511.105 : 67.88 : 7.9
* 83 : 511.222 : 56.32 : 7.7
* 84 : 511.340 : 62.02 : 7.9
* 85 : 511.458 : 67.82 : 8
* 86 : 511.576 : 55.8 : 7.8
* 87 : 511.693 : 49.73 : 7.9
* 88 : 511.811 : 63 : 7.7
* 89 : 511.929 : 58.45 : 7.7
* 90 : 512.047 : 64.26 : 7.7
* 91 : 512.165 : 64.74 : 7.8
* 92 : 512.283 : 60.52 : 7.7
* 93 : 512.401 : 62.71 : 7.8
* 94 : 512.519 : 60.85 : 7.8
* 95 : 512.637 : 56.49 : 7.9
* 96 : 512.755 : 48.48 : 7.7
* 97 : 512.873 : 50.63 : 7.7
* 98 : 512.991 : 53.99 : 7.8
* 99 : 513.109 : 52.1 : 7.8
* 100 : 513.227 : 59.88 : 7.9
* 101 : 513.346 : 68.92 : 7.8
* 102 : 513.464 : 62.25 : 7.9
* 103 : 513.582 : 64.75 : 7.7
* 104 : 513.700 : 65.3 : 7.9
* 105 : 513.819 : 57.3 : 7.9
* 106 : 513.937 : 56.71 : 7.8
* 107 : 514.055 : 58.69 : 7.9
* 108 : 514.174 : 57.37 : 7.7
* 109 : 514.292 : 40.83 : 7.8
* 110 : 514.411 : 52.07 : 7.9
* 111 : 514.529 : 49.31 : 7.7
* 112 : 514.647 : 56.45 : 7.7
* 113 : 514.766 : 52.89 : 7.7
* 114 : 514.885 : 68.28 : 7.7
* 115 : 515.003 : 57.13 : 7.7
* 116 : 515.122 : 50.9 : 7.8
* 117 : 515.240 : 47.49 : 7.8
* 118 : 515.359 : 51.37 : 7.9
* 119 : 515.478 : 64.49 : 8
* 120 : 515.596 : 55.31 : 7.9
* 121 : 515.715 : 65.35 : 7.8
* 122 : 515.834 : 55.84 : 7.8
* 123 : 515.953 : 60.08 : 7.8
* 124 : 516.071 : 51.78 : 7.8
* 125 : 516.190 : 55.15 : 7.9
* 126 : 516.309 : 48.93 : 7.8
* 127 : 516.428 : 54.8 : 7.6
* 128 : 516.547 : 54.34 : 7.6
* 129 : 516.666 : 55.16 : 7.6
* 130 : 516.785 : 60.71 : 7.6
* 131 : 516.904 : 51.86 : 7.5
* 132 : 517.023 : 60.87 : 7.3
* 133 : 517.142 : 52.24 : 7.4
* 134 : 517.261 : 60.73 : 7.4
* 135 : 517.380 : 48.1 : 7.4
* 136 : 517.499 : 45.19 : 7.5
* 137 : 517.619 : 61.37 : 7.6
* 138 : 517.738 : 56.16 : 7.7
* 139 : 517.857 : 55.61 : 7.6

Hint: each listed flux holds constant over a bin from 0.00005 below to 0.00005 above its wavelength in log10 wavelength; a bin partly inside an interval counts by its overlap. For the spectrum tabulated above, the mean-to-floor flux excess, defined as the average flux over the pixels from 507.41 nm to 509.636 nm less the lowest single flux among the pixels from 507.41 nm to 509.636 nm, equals 8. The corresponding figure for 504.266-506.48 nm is 9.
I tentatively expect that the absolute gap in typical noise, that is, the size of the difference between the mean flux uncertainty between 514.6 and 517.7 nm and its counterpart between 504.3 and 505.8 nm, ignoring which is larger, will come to 0.269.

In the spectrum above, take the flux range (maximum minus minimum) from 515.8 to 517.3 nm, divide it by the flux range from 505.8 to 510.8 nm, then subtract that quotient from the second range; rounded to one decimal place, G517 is 27.7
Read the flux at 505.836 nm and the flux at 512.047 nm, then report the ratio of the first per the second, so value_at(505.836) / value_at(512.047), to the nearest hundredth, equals 0.99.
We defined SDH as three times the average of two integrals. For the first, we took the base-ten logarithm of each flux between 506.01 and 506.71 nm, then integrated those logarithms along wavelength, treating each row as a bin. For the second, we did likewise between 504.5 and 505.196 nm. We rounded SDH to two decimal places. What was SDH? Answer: 3.67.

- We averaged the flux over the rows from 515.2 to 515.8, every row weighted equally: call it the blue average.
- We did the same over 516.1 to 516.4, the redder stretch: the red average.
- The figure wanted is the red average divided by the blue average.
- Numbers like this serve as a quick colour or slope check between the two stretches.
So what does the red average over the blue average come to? 0.92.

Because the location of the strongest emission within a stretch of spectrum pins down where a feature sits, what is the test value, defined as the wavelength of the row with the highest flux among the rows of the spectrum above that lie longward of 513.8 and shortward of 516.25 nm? 514.885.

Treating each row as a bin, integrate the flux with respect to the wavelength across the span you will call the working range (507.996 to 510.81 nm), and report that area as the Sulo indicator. 161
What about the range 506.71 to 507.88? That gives 59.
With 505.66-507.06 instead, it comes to 77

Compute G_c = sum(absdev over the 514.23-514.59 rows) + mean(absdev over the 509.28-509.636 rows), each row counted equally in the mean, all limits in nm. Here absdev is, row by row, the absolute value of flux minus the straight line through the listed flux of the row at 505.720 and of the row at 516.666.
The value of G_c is 27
